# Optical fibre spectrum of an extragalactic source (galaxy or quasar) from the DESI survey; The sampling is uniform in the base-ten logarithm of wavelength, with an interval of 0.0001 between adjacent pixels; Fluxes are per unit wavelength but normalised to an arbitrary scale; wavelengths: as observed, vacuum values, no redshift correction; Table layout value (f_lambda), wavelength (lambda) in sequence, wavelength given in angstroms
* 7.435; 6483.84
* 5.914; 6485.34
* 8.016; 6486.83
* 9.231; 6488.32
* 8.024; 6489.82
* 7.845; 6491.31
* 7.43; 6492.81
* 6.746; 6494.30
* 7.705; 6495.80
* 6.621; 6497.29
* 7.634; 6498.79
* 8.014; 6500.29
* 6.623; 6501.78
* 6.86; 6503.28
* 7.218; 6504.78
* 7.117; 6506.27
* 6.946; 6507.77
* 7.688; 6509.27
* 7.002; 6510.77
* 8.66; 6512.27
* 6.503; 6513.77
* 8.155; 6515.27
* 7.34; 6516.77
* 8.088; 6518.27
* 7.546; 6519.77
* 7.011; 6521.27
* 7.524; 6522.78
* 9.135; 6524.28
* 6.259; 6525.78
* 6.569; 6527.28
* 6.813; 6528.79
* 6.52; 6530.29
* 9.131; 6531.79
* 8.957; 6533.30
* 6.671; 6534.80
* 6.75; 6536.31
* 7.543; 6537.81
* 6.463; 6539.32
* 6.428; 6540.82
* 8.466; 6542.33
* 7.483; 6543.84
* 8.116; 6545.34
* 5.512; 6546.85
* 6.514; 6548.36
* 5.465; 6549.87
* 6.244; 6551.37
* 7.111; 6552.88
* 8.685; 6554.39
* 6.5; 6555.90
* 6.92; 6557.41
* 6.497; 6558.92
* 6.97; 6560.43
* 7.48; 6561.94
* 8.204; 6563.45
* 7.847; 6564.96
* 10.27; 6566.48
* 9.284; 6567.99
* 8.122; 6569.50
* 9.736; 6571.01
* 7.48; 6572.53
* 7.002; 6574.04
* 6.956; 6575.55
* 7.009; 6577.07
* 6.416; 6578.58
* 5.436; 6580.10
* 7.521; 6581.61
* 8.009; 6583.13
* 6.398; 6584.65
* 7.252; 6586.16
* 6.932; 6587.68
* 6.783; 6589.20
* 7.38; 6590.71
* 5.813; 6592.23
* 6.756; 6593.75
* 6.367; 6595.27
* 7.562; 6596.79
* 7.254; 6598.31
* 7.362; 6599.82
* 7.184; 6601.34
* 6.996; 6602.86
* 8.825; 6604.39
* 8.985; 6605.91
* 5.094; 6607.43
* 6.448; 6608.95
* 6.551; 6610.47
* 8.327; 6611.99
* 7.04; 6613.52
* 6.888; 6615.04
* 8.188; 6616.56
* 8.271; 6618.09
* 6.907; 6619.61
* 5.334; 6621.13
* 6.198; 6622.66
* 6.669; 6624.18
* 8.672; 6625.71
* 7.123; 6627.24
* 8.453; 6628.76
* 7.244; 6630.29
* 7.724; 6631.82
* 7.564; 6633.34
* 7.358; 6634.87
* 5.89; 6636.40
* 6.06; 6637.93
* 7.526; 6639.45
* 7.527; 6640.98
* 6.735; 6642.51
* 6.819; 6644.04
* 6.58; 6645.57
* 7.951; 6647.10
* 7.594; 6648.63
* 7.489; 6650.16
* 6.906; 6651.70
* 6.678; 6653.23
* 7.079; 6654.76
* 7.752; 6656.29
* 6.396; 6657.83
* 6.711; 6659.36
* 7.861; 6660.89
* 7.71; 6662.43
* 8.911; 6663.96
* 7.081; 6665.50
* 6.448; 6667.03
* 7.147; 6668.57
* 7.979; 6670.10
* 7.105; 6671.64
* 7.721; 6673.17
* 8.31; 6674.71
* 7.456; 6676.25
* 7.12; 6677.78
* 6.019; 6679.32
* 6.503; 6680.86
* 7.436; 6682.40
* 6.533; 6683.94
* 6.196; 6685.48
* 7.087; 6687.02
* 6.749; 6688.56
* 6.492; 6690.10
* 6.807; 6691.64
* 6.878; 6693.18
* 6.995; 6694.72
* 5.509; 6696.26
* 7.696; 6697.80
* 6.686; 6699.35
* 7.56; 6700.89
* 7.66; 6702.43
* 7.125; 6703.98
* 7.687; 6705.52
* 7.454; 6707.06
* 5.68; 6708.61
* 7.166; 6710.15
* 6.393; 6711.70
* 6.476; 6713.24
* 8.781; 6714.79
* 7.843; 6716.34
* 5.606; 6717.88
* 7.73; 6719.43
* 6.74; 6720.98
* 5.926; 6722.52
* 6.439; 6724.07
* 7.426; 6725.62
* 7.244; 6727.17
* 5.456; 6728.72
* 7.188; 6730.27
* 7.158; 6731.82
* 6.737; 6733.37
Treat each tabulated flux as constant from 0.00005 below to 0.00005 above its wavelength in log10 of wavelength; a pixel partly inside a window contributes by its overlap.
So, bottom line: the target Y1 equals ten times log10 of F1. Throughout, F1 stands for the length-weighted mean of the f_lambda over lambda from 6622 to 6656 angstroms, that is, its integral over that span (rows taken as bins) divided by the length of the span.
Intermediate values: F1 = 7.19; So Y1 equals 8.56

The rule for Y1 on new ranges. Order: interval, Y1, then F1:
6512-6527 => 8.78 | 7.56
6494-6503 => 8.59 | 7.23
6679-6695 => 8.27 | 6.71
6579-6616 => 8.48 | 7.05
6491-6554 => 8.60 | 7.25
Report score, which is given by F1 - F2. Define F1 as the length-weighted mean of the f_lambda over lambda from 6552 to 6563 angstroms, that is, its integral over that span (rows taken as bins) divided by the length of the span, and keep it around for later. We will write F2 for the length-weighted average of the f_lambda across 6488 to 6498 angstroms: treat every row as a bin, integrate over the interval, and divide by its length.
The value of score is -0.4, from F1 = 7.18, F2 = 7.59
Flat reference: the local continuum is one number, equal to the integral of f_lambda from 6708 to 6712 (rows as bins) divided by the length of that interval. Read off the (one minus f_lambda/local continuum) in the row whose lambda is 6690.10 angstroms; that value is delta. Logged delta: -0.01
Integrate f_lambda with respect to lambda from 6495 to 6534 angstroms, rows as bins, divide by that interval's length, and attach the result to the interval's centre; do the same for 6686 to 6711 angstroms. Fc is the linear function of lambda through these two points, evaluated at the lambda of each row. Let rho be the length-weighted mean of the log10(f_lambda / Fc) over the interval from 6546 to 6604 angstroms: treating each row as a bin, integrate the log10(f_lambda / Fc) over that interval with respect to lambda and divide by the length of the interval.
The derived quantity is -0.009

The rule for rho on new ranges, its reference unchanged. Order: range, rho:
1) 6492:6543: -0.007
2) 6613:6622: -0.009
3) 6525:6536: -0.013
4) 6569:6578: 0.020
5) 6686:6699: -0.014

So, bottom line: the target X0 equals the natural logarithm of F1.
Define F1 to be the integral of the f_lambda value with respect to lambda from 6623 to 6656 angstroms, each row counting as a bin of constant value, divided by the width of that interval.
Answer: 1.98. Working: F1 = 7.22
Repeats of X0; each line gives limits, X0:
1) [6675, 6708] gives 1.94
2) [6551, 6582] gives 2.02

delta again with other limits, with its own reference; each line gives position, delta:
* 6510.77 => -0.09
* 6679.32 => 0.07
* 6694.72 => -0.09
